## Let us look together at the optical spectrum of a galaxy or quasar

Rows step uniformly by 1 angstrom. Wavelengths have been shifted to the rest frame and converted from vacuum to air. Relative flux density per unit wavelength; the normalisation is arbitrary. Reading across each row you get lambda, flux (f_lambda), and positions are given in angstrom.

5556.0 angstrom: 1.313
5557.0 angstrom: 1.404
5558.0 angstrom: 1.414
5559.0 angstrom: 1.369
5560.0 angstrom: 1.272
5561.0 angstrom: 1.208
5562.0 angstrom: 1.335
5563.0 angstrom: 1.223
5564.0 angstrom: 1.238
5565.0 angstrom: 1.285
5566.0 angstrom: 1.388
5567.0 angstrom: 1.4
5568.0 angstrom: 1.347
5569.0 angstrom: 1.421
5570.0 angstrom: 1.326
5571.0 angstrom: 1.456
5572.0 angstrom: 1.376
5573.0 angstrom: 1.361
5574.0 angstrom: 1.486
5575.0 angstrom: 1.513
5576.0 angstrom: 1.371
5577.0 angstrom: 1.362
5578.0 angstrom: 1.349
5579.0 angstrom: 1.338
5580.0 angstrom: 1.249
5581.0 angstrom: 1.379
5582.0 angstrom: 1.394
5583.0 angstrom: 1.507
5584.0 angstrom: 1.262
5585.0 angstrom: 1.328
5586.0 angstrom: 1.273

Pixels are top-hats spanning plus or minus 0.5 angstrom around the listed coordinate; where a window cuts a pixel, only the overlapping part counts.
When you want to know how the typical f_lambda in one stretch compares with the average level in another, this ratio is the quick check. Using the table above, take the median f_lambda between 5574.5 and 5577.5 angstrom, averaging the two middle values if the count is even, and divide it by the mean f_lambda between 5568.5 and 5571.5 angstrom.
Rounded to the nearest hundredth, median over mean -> 0.98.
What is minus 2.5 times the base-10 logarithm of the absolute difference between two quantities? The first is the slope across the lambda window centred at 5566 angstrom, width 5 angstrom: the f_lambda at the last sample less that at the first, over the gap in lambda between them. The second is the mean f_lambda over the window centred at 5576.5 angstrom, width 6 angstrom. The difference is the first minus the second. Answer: -0.35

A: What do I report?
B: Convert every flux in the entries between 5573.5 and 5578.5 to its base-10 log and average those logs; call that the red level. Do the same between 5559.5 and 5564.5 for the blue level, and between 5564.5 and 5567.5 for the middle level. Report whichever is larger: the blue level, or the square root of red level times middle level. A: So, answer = 0.141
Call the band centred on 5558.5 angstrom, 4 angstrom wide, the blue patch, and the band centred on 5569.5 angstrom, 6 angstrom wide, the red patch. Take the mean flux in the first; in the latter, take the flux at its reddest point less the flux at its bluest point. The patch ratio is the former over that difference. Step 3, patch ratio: -57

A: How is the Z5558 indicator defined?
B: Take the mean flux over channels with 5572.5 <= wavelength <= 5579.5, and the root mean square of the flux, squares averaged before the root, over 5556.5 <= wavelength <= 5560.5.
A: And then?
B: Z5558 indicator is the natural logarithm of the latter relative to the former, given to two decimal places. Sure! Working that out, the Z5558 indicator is -0.02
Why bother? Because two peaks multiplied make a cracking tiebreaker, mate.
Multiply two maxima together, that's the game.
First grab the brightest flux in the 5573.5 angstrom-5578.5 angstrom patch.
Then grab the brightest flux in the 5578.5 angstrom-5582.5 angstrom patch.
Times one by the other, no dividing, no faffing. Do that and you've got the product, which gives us 2.11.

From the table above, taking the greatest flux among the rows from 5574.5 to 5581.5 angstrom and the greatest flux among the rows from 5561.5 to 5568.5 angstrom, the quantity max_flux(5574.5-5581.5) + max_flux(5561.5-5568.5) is 2.91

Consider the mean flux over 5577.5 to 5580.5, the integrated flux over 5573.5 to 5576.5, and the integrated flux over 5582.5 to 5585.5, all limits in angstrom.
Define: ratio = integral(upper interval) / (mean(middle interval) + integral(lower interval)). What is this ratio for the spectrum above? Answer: 0.721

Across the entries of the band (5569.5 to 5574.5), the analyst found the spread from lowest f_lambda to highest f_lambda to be 0.16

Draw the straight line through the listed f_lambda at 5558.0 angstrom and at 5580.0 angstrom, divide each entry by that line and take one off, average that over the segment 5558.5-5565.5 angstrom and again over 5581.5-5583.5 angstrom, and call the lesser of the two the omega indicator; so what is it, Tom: -0.0783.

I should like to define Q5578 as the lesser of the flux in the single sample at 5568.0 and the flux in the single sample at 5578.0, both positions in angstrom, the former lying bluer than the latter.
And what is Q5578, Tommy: 1.35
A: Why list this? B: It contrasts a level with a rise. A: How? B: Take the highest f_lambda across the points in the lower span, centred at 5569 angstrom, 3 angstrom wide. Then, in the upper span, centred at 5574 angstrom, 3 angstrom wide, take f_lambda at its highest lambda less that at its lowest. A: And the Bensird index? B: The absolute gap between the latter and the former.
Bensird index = 1.27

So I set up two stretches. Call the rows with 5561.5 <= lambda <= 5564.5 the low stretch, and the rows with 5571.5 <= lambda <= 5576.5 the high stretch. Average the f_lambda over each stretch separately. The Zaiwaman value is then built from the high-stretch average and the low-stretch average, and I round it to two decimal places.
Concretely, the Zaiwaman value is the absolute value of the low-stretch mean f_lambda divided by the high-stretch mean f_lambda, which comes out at 0.89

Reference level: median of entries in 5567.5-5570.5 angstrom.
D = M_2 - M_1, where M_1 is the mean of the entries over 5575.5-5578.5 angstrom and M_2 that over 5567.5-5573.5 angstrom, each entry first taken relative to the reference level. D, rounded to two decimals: 0.02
